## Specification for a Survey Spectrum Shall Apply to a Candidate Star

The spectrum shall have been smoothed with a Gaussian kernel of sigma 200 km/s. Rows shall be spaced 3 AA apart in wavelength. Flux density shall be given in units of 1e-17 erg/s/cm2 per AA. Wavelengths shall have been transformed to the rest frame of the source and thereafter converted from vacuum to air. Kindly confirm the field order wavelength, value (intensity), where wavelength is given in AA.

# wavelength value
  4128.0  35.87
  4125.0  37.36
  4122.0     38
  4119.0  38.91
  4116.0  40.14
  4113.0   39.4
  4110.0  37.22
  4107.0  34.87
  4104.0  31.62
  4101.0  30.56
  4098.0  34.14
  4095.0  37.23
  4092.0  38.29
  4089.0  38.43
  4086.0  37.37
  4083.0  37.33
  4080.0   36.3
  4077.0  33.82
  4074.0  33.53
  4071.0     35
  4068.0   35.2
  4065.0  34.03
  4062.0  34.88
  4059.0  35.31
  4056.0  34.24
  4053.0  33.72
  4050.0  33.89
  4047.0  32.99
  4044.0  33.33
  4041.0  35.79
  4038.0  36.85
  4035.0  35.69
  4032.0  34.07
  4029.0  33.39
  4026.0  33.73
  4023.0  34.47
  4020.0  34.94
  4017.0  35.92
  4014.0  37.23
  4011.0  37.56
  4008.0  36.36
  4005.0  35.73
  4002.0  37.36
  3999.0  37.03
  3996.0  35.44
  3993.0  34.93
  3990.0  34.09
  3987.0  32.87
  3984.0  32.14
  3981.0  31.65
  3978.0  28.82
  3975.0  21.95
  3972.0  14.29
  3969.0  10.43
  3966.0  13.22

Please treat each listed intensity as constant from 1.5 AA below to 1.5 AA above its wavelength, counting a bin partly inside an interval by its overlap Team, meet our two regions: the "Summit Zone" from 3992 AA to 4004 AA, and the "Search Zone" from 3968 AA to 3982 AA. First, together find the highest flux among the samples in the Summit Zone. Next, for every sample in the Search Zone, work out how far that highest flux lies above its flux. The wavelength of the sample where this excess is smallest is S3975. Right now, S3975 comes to 3981.0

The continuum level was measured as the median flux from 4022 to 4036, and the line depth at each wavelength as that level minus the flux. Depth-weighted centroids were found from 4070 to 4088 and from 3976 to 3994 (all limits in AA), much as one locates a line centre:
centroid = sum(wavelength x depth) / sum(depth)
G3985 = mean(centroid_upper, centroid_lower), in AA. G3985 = 4031.2 AA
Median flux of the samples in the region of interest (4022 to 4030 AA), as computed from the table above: 33.7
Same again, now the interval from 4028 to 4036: 34.1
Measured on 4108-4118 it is 39.4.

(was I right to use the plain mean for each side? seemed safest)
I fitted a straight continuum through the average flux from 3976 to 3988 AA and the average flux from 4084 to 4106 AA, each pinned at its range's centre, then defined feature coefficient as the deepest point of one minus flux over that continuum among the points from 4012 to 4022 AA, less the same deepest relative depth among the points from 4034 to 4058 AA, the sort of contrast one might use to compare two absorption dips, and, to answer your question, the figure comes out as -0.09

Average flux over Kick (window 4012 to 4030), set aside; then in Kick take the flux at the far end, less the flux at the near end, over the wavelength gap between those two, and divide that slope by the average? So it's -0.007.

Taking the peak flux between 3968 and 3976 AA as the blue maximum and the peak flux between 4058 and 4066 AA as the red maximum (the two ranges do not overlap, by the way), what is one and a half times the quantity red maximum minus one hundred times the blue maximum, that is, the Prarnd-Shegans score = -3240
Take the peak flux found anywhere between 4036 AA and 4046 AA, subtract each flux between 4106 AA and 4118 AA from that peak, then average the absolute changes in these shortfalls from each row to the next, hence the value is 1.76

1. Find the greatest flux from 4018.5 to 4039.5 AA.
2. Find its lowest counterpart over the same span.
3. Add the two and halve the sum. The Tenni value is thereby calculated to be 35.1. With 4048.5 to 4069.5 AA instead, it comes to 34.5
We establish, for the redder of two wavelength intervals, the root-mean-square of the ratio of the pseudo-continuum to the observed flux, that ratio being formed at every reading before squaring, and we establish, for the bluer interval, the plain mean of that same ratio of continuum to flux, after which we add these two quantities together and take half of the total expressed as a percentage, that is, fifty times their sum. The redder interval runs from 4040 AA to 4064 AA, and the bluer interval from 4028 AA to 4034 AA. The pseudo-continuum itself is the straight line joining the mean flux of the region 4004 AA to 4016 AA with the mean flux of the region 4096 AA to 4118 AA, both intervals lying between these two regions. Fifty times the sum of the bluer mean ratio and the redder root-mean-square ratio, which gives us 107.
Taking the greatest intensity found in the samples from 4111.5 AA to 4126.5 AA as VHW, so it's 40.14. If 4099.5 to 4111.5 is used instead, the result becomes 37.22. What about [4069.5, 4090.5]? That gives 38.43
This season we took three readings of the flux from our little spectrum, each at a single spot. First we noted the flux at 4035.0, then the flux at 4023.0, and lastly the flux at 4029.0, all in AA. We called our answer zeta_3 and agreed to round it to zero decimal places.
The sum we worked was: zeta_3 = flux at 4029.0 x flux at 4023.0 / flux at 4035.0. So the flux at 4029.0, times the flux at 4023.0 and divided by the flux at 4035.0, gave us 32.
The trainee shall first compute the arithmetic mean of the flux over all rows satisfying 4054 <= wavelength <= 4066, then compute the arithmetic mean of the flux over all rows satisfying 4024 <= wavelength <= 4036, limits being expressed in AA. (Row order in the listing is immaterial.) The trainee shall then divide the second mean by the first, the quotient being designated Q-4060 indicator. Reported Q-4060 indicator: 0.99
